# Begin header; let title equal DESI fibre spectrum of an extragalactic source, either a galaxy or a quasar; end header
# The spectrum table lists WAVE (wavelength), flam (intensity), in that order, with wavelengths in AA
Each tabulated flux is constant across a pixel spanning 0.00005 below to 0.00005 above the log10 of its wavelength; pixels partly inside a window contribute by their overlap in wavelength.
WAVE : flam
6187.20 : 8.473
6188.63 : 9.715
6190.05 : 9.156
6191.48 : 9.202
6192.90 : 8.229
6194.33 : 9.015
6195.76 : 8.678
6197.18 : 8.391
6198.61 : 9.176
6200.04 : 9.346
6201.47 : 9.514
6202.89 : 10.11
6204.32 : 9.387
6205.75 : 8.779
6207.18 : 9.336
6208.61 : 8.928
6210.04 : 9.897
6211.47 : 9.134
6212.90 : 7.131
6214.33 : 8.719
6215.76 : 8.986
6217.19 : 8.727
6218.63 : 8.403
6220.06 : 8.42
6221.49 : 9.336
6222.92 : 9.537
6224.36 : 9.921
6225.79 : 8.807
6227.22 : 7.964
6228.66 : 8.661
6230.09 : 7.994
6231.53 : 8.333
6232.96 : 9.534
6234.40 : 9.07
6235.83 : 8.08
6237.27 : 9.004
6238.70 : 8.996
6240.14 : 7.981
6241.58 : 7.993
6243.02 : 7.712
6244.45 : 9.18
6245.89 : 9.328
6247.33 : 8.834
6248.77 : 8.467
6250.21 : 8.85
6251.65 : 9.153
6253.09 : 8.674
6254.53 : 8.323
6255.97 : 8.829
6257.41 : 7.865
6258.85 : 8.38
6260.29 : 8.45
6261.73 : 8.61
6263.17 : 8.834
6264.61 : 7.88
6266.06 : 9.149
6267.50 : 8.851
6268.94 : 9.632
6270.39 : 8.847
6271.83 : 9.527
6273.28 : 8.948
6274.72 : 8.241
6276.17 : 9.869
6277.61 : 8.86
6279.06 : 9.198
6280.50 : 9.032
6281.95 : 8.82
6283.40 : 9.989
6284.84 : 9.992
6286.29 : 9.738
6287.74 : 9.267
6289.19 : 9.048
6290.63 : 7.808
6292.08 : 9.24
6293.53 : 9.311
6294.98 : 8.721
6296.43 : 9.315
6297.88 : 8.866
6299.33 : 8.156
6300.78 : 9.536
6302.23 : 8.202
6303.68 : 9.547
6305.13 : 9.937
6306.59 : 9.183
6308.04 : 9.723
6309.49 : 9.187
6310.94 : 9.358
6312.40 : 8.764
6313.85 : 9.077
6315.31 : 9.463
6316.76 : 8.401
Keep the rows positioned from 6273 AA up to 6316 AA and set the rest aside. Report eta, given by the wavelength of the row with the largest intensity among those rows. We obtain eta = 6284.84 AA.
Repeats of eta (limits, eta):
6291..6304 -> 6303.68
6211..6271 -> 6224.36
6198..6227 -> 6202.89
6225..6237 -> 6232.96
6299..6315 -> 6305.13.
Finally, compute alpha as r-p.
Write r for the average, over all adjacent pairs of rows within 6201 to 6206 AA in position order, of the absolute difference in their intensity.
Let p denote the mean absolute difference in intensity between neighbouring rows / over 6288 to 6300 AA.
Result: -0.08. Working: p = 0.73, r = 0.64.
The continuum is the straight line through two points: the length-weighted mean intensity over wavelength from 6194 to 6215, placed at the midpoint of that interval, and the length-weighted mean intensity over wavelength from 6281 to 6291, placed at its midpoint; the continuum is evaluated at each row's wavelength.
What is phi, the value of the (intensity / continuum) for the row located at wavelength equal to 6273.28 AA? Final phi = 0.97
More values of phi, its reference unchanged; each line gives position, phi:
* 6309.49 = 0.98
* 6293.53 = 1.00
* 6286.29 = 1.05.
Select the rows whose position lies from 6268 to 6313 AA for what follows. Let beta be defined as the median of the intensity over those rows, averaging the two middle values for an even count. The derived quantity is 9.2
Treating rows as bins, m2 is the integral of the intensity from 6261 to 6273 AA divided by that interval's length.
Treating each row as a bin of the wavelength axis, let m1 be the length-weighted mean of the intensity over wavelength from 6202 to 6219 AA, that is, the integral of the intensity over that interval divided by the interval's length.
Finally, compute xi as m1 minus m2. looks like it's 0.06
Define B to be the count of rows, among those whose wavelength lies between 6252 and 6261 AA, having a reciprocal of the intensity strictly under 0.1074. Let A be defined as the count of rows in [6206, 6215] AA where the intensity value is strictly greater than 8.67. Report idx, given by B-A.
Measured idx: -5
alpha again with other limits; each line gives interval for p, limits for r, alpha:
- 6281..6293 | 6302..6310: 0.03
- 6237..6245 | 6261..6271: 0.16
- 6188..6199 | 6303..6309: 0.02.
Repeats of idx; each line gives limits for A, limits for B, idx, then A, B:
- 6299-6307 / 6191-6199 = -4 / 4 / 0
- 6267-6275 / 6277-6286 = -3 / 5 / 2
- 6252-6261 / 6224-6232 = -1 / 2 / 1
